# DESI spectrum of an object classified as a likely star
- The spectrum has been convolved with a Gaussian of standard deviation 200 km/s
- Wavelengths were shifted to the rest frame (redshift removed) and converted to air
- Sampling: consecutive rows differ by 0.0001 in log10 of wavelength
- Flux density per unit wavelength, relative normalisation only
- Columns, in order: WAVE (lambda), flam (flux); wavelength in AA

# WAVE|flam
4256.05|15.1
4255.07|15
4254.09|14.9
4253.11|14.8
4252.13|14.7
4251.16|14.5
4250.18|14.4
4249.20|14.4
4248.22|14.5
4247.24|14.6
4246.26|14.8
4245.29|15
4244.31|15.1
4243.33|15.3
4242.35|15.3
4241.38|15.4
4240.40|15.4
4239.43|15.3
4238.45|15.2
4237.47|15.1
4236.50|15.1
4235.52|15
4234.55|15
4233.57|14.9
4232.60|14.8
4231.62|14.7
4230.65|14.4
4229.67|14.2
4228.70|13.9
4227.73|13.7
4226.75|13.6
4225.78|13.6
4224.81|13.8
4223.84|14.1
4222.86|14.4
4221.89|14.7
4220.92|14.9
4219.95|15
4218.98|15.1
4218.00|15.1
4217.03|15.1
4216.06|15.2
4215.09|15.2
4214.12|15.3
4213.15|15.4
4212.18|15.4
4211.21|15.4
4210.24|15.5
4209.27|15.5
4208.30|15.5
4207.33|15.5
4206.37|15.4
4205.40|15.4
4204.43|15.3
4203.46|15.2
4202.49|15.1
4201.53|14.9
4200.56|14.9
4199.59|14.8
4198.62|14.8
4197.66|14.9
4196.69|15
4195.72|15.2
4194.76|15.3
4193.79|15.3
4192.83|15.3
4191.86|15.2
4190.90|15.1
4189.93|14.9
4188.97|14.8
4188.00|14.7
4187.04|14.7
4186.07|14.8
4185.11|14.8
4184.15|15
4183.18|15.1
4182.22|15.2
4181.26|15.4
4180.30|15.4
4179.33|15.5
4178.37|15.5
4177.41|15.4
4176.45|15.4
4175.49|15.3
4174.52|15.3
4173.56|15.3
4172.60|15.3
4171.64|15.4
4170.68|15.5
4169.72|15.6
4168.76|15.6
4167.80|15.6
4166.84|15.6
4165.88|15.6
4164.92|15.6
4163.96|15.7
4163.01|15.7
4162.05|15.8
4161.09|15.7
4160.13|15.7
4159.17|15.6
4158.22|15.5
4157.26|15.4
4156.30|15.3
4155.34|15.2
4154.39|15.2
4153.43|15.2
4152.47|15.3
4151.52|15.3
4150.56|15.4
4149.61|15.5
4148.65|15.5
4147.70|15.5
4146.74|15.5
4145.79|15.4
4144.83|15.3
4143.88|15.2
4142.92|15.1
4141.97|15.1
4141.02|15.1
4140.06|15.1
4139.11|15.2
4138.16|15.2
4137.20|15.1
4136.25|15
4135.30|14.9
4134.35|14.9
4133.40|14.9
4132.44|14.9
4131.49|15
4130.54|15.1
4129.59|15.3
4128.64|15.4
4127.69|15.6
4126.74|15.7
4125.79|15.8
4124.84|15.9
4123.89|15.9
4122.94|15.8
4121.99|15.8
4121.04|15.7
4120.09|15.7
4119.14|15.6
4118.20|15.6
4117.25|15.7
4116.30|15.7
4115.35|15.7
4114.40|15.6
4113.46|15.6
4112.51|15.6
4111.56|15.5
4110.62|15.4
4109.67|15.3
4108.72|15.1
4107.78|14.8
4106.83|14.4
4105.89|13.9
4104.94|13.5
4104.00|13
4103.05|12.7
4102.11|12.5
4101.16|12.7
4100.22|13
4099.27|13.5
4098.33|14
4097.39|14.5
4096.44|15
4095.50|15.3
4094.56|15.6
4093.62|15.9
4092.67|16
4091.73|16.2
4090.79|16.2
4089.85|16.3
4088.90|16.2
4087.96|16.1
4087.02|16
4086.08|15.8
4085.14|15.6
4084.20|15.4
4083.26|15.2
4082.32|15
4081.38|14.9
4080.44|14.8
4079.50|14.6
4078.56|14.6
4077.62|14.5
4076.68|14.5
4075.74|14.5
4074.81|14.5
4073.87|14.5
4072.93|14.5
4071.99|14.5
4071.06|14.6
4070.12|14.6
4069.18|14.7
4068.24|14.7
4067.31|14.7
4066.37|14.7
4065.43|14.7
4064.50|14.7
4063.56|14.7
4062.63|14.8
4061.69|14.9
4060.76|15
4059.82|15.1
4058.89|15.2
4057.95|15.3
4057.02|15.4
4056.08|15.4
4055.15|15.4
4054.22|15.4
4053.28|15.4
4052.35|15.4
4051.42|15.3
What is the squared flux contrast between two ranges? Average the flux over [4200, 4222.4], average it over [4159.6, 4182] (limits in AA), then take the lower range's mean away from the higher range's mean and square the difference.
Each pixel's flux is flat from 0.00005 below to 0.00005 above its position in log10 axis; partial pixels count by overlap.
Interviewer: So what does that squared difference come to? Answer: 0.09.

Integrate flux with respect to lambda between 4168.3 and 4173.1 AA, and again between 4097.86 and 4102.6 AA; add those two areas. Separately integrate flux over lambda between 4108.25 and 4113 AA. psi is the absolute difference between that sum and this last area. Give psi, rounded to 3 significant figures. 63.6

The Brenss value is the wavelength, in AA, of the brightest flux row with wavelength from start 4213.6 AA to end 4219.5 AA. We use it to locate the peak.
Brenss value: 4214.12 AA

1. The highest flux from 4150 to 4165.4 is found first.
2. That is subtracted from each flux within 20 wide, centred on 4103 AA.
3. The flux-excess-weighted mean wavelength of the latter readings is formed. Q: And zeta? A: 4102.6 AA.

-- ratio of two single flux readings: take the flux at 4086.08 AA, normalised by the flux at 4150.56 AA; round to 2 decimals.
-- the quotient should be 1.03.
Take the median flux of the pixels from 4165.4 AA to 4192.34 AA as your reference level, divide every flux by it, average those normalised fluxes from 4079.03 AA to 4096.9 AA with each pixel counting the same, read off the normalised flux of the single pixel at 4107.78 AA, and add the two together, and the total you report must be 1.99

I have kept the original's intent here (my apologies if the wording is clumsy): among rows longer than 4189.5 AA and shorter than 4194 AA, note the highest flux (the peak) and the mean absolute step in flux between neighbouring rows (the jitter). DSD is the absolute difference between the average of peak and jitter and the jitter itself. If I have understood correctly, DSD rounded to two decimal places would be 7.60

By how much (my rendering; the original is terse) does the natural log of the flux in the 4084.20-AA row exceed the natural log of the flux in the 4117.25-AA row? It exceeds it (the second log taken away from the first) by -0.019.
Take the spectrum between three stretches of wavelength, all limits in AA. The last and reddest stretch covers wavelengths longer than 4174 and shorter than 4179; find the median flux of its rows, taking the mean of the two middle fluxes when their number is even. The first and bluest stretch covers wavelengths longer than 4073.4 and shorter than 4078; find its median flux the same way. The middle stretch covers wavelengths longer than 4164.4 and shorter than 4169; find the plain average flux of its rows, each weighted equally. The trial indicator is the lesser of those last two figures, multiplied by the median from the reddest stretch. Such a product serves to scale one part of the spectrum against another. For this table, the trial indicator 223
